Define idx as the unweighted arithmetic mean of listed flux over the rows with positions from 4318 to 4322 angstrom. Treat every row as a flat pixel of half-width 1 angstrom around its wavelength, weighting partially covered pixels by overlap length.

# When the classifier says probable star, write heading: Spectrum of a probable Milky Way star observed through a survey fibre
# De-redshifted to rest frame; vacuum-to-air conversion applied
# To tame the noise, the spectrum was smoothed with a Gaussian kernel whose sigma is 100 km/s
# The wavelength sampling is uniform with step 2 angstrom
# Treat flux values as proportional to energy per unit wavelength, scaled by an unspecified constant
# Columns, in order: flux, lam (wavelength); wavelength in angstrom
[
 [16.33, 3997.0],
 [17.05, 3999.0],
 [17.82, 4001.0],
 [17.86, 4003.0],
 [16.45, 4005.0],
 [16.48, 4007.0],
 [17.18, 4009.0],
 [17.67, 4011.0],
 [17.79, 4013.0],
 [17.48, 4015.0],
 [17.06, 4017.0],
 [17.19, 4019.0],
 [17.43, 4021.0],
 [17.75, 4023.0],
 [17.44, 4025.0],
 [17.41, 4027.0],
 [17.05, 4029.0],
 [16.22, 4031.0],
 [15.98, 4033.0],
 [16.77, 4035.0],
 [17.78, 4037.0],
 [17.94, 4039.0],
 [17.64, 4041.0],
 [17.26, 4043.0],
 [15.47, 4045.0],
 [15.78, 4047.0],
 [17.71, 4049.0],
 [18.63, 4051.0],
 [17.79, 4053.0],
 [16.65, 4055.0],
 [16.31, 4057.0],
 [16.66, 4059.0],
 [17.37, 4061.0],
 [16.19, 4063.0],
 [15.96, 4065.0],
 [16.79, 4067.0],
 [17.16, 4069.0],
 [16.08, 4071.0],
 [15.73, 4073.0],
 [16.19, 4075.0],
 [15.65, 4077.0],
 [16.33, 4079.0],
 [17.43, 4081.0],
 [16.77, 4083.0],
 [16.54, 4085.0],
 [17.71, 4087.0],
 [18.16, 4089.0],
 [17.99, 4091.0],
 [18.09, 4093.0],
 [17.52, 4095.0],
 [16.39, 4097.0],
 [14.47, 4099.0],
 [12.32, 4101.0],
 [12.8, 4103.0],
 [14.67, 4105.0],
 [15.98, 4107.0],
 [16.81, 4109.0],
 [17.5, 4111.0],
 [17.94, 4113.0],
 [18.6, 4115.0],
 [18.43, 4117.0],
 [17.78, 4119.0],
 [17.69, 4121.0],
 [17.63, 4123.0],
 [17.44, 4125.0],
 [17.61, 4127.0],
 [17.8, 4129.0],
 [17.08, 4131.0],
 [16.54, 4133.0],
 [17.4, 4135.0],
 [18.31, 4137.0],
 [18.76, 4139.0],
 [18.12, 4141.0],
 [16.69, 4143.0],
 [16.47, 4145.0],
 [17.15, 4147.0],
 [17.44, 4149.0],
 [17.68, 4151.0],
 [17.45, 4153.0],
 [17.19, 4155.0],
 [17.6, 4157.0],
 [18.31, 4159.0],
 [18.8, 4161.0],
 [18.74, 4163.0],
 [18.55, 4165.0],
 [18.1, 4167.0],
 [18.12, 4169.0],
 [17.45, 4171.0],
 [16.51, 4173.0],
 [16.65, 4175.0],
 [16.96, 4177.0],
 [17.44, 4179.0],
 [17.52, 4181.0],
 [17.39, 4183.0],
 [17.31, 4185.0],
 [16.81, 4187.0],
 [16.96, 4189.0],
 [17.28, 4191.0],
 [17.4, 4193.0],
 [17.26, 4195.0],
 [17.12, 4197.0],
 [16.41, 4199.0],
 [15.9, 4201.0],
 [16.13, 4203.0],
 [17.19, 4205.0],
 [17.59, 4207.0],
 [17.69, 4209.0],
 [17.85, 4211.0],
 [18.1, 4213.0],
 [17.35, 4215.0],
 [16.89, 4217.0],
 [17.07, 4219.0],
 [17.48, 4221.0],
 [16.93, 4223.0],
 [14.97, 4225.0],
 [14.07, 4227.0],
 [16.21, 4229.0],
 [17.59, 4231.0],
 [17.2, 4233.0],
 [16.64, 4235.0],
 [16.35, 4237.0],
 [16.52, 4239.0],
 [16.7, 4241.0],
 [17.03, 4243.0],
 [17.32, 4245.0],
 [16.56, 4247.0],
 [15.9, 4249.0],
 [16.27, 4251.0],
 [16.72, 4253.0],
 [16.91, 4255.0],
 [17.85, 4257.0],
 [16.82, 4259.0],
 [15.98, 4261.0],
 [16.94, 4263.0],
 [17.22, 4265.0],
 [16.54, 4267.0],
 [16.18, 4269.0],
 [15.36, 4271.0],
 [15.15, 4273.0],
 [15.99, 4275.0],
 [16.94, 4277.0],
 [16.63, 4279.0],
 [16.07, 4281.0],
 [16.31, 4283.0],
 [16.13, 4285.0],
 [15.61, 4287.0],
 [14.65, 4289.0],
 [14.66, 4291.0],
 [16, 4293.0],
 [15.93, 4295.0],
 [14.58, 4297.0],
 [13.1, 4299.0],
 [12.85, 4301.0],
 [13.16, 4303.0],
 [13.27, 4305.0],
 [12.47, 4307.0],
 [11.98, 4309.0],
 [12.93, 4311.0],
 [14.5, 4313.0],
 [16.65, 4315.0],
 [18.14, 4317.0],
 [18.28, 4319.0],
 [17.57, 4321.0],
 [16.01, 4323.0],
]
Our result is 17.9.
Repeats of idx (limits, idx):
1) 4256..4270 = 16.8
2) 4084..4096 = 17.7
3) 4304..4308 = 12.9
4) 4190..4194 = 17.3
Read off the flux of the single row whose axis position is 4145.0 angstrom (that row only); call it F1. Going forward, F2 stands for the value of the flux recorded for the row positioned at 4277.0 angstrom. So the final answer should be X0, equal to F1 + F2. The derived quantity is 33.4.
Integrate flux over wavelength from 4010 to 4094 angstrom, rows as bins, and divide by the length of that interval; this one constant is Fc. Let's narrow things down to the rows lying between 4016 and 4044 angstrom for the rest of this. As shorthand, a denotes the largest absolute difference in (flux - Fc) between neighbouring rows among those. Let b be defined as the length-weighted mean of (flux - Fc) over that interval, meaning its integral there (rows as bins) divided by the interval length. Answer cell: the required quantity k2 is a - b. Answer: 0.8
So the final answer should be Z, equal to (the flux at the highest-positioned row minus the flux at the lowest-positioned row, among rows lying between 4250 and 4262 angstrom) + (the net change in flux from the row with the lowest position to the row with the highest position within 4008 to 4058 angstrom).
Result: -1.2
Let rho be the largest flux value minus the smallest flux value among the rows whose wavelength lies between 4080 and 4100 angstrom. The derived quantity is 3.7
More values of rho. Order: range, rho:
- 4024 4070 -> 3.2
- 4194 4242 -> 4.0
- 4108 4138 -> 2.1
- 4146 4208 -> 2.9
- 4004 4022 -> 1.3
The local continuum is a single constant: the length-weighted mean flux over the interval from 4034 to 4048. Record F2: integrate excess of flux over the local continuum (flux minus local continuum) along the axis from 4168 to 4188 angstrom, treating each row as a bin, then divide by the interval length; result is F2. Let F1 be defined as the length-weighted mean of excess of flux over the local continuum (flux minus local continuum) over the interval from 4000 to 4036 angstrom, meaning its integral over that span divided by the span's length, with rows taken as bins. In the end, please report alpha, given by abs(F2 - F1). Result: 0.0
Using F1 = 0.2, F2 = 0.3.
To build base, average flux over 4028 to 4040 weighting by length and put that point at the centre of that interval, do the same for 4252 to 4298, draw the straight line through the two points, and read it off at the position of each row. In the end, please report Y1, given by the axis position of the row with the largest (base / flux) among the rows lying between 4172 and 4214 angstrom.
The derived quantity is 4201.0 angstrom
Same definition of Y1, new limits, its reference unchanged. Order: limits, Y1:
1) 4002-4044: 4033.0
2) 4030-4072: 4045.0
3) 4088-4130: 4101.0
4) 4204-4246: 4227.0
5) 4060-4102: 4101.0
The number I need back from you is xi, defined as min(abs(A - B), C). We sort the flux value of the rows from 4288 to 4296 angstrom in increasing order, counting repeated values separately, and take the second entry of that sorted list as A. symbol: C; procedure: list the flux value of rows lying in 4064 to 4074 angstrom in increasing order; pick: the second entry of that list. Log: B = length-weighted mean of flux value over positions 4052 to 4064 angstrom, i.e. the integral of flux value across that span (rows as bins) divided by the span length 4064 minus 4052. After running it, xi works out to 2.2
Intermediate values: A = 14.66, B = 16.8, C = 15.96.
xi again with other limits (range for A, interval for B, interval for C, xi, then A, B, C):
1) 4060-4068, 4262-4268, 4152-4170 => 0.7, 16.19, 16.9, 17.45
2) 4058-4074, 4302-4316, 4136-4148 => 2.4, 15.96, 13.6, 16.69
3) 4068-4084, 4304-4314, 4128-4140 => 2.7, 15.73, 13.0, 17.08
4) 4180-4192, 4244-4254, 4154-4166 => 0.4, 16.96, 16.6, 17.6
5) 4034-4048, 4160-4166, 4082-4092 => 2.9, 15.78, 18.7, 16.77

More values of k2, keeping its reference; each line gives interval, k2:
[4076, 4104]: 2.9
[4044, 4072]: 2.2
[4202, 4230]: 2.3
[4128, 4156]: 1.0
